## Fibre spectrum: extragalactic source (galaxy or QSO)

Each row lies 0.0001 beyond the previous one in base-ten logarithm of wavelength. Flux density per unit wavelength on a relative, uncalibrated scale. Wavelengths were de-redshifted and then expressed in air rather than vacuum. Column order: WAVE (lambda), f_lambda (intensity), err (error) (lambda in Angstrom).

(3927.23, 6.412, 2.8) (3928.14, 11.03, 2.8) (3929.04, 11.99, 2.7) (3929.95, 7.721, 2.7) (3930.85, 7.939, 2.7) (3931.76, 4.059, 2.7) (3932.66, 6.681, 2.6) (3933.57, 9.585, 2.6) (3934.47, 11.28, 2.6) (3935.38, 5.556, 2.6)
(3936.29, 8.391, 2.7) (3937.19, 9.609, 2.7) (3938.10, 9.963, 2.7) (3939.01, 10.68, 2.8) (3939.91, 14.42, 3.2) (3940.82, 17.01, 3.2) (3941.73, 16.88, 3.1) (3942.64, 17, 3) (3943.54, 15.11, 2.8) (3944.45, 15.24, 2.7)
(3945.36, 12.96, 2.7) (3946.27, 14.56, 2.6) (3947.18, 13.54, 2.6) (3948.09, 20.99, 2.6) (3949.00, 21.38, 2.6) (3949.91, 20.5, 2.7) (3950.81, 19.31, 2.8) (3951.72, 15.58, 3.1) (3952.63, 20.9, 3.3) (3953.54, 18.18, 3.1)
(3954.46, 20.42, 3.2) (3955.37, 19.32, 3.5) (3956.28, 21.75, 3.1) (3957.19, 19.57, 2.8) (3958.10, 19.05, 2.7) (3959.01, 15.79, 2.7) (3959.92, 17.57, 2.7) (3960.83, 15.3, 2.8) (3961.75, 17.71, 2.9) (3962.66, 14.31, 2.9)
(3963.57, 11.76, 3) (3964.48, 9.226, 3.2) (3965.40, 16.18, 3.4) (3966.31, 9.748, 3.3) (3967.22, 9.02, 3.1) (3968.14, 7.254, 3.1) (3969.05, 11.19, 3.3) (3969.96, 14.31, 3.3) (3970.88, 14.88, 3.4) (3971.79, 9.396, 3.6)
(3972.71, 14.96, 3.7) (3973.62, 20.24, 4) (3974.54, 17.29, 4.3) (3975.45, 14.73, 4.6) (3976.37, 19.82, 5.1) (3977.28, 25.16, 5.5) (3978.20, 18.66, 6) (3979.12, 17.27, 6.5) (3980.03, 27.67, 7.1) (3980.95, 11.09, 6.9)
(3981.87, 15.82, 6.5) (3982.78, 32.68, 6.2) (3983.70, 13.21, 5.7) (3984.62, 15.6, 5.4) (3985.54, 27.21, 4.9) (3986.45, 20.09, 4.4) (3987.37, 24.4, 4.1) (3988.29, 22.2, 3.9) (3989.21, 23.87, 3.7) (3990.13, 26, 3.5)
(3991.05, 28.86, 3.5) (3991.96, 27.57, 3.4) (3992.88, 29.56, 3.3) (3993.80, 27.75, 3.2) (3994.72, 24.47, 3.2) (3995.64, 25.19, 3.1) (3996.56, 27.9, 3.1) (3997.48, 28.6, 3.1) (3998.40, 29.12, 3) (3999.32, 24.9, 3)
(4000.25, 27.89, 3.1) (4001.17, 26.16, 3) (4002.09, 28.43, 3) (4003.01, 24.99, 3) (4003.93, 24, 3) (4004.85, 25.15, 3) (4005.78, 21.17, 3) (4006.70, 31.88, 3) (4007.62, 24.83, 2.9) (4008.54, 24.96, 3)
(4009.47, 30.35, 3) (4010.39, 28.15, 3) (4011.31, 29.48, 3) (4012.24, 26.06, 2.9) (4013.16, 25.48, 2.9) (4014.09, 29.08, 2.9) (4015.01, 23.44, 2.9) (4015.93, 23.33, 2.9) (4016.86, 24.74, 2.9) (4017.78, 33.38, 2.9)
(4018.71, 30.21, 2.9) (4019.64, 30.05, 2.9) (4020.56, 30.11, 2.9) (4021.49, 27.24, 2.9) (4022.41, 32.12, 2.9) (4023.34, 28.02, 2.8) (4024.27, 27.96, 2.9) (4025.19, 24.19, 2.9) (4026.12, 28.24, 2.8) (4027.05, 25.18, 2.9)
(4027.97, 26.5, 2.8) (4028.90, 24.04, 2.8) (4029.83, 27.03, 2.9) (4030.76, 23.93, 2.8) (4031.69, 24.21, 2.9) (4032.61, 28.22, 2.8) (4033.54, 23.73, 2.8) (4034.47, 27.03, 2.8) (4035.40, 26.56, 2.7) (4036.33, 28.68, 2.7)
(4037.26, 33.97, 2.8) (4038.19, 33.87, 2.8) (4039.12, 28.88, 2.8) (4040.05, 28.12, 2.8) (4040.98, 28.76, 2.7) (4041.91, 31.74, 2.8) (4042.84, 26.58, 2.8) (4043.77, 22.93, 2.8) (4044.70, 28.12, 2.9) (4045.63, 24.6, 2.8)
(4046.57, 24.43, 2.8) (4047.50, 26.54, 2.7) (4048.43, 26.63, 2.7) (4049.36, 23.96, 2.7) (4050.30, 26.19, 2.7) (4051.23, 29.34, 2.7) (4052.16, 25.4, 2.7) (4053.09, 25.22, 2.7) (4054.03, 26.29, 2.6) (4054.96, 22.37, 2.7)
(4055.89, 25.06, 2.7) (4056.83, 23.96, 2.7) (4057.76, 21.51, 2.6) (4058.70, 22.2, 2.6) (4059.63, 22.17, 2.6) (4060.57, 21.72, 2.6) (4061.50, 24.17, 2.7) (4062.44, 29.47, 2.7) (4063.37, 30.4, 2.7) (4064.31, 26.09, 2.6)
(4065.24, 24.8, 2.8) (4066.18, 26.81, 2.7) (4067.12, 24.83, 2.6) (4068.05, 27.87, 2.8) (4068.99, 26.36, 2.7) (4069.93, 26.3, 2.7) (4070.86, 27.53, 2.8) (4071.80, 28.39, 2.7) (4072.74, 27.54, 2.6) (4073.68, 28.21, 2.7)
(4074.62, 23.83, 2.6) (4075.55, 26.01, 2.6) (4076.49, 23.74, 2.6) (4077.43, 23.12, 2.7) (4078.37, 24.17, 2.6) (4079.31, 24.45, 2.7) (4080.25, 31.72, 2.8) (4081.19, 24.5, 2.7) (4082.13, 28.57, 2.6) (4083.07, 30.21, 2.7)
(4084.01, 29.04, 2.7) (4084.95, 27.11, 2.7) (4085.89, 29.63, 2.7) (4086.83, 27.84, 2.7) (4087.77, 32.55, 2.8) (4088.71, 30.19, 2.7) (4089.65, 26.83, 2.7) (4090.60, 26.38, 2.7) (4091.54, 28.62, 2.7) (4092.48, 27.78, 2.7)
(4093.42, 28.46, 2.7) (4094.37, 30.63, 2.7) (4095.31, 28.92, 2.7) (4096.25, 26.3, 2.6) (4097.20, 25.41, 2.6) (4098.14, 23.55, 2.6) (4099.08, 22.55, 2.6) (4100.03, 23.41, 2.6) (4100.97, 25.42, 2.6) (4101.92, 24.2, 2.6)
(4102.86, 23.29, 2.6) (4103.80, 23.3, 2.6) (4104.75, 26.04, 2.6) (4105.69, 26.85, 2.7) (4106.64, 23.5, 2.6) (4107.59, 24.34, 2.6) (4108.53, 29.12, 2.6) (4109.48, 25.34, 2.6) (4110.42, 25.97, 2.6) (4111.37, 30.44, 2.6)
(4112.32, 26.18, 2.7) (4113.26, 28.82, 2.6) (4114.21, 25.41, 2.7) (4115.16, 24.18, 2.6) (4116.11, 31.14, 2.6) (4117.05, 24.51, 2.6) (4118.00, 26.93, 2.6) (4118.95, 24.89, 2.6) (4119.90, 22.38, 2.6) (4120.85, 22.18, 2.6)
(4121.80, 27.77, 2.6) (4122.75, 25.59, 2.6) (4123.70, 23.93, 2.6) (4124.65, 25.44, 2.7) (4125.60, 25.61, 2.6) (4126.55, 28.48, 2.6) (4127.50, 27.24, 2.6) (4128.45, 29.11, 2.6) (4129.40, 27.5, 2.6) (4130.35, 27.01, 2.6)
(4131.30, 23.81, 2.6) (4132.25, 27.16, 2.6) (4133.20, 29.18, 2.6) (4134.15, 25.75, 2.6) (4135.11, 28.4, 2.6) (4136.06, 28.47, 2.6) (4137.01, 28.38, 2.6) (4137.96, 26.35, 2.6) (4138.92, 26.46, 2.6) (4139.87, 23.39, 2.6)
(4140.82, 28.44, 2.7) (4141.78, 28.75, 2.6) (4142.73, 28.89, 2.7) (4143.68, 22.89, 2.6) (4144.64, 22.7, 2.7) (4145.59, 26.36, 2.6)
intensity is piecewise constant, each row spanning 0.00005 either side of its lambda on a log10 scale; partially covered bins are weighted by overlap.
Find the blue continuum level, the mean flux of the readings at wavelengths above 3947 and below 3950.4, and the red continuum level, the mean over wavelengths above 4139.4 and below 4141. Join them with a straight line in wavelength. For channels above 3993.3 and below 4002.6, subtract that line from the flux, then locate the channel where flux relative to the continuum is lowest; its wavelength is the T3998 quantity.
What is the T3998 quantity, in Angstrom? 3994.72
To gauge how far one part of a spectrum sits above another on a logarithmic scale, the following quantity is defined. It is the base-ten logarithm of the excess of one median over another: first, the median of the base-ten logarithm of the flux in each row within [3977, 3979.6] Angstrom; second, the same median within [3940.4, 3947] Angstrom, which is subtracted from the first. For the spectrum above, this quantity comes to -1.1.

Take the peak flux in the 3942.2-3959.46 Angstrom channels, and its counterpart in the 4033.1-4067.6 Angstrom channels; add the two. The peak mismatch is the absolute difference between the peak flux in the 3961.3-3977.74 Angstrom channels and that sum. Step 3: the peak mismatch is 31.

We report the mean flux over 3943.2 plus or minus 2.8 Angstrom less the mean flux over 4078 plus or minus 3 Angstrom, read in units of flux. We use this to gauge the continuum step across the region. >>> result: -9.8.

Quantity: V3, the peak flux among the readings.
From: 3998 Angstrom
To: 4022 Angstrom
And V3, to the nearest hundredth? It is 33.38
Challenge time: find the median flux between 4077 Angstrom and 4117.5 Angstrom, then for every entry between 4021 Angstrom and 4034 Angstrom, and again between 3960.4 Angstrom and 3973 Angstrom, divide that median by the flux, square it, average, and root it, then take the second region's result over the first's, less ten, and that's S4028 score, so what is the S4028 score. -7.7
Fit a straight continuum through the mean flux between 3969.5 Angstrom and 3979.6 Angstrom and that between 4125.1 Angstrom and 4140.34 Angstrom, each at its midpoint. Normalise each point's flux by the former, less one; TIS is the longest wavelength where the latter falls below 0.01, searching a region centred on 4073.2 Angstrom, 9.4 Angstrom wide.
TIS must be 4077.43 Angstrom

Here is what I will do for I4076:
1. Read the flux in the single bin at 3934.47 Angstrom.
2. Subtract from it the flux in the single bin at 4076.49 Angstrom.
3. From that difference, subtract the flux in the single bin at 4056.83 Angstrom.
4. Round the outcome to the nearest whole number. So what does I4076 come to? -36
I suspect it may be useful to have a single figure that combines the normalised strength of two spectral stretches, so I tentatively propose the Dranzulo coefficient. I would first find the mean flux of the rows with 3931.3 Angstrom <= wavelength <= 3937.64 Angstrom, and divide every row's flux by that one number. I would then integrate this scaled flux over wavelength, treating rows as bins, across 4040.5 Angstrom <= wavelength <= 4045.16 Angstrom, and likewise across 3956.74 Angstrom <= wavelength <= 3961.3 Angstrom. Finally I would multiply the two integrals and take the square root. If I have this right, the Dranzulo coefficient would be 12.8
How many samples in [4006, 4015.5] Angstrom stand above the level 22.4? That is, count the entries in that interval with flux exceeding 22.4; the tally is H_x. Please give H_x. 10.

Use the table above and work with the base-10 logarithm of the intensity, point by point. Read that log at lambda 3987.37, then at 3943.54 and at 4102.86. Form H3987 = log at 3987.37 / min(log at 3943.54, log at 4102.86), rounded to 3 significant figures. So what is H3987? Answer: 1.18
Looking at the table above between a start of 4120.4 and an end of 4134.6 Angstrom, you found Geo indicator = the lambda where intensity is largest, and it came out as 4133.20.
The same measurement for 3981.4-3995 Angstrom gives 3982.78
